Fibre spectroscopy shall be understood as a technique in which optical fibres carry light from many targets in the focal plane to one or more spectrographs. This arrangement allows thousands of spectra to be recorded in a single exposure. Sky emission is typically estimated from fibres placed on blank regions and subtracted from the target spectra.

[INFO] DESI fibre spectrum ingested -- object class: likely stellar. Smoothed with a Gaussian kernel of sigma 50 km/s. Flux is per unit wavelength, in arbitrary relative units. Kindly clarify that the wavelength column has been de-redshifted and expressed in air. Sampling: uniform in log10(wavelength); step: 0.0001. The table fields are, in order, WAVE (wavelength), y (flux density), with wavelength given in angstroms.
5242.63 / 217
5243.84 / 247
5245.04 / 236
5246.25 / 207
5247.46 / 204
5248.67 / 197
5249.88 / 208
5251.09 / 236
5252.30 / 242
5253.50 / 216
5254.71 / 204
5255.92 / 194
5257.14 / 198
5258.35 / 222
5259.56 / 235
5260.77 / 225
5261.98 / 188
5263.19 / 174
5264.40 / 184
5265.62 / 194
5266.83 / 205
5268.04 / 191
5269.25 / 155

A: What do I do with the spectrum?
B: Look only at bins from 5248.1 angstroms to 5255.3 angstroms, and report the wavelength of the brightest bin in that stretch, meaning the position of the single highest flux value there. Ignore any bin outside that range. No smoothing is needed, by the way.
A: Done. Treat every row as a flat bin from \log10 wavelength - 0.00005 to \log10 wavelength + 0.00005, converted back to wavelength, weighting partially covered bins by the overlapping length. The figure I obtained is 5252.30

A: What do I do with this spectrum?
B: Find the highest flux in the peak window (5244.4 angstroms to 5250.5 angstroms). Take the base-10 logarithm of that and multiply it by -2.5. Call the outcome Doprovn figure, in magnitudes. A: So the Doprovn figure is -5.93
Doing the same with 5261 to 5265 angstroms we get -5.69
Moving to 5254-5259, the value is -5.87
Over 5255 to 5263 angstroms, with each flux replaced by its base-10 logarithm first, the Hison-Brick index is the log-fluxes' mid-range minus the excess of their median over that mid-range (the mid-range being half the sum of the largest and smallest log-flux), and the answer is 2.32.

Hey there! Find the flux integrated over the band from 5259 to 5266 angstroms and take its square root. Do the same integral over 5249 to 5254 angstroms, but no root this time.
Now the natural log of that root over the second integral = -3.4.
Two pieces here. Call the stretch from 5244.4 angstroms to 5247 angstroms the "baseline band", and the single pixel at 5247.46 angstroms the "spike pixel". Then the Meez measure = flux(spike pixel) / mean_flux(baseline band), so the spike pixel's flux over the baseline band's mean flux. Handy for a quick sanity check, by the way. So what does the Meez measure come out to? 0.92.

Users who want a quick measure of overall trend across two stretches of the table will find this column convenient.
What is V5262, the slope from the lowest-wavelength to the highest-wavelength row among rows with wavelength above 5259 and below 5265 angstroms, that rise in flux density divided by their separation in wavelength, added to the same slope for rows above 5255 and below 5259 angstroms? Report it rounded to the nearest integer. 1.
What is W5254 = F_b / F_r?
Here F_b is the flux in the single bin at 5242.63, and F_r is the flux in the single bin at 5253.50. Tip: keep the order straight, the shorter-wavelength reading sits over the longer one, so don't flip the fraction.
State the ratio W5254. 1.00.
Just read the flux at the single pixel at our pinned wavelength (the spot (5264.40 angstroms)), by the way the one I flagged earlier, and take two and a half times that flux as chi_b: 460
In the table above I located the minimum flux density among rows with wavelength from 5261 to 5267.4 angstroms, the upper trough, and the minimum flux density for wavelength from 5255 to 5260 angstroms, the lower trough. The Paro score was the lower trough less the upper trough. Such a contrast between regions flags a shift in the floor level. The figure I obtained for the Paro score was 20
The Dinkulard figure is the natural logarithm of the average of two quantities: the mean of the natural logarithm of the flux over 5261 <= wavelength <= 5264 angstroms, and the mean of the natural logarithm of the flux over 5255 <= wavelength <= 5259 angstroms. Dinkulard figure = 1.66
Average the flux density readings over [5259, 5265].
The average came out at 201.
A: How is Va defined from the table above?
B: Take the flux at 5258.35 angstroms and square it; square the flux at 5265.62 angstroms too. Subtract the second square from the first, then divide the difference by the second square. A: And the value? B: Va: 0.31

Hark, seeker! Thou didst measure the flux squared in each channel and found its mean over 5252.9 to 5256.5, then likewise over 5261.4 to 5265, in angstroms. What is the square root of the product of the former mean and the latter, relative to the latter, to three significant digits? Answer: 1.13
